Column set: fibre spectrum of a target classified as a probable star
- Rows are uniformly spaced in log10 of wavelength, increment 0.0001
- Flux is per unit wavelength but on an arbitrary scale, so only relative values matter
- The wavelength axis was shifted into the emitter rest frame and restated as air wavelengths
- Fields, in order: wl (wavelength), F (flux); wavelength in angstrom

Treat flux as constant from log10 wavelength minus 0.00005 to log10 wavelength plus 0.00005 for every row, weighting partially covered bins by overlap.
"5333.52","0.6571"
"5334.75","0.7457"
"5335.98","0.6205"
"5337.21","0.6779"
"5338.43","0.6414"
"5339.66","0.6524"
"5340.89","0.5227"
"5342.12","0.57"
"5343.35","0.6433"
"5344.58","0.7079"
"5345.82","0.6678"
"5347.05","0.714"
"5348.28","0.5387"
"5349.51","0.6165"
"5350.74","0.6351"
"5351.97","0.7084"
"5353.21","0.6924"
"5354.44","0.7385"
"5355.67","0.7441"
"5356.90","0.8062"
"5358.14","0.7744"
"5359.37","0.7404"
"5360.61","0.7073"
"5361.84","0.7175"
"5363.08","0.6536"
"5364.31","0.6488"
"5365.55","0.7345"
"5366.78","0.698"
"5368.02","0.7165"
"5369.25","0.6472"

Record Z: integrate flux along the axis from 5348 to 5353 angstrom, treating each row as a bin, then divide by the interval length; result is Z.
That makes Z 0.64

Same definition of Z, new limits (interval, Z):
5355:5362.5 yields 0.75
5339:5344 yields 0.60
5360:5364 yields 0.69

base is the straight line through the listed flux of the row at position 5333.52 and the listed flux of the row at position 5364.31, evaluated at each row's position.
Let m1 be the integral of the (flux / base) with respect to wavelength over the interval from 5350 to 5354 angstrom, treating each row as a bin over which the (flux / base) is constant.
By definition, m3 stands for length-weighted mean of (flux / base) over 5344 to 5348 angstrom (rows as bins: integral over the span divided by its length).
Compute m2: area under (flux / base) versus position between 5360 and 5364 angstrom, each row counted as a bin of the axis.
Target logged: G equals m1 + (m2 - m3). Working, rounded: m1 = 4.17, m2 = 4.3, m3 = 1.04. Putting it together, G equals 7.37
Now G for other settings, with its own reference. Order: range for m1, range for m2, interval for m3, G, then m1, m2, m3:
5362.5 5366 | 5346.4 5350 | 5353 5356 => 5.97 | 3.65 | 3.4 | 1.12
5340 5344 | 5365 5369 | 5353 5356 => 6.84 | 3.57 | 4.4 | 1.12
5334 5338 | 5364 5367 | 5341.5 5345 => 6.40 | 4.14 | 3.2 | 0.97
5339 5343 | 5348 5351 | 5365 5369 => 5.24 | 3.58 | 2.8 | 1.10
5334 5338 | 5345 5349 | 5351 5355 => 6.99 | 4.14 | 3.9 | 1.08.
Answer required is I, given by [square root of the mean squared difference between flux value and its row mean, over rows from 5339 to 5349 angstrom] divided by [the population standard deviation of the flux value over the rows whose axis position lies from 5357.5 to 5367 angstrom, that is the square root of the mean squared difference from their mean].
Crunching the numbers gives 1.74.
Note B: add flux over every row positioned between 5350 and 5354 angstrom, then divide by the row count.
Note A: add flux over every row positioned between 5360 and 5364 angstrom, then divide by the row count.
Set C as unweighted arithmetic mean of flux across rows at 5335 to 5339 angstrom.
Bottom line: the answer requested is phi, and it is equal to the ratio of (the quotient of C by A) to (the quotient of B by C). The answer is 0.89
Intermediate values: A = 0.693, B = 0.68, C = 0.65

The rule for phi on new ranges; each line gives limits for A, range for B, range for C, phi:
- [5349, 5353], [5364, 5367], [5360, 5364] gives 1.06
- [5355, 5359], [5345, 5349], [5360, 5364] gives 0.97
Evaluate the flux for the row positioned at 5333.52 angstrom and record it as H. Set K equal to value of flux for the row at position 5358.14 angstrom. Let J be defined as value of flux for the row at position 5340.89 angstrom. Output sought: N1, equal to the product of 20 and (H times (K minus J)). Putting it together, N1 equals 3.3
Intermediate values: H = 0.6571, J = 0.5227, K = 0.7744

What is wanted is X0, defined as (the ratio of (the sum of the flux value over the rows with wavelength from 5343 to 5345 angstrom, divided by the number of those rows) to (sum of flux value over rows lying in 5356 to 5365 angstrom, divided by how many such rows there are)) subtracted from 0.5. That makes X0 -0.4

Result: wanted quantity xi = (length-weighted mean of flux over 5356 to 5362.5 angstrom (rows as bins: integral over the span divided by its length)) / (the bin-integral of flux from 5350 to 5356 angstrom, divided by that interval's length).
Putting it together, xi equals 1.07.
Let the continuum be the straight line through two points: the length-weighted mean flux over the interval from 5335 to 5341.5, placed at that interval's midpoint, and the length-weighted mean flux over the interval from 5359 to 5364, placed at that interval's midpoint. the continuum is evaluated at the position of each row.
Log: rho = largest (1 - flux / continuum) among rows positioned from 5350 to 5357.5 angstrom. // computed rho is 0.05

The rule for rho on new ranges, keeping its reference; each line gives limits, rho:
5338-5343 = 0.18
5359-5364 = 0.07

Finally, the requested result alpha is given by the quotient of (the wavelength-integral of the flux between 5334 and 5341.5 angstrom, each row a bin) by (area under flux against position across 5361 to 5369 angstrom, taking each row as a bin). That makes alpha 0.87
